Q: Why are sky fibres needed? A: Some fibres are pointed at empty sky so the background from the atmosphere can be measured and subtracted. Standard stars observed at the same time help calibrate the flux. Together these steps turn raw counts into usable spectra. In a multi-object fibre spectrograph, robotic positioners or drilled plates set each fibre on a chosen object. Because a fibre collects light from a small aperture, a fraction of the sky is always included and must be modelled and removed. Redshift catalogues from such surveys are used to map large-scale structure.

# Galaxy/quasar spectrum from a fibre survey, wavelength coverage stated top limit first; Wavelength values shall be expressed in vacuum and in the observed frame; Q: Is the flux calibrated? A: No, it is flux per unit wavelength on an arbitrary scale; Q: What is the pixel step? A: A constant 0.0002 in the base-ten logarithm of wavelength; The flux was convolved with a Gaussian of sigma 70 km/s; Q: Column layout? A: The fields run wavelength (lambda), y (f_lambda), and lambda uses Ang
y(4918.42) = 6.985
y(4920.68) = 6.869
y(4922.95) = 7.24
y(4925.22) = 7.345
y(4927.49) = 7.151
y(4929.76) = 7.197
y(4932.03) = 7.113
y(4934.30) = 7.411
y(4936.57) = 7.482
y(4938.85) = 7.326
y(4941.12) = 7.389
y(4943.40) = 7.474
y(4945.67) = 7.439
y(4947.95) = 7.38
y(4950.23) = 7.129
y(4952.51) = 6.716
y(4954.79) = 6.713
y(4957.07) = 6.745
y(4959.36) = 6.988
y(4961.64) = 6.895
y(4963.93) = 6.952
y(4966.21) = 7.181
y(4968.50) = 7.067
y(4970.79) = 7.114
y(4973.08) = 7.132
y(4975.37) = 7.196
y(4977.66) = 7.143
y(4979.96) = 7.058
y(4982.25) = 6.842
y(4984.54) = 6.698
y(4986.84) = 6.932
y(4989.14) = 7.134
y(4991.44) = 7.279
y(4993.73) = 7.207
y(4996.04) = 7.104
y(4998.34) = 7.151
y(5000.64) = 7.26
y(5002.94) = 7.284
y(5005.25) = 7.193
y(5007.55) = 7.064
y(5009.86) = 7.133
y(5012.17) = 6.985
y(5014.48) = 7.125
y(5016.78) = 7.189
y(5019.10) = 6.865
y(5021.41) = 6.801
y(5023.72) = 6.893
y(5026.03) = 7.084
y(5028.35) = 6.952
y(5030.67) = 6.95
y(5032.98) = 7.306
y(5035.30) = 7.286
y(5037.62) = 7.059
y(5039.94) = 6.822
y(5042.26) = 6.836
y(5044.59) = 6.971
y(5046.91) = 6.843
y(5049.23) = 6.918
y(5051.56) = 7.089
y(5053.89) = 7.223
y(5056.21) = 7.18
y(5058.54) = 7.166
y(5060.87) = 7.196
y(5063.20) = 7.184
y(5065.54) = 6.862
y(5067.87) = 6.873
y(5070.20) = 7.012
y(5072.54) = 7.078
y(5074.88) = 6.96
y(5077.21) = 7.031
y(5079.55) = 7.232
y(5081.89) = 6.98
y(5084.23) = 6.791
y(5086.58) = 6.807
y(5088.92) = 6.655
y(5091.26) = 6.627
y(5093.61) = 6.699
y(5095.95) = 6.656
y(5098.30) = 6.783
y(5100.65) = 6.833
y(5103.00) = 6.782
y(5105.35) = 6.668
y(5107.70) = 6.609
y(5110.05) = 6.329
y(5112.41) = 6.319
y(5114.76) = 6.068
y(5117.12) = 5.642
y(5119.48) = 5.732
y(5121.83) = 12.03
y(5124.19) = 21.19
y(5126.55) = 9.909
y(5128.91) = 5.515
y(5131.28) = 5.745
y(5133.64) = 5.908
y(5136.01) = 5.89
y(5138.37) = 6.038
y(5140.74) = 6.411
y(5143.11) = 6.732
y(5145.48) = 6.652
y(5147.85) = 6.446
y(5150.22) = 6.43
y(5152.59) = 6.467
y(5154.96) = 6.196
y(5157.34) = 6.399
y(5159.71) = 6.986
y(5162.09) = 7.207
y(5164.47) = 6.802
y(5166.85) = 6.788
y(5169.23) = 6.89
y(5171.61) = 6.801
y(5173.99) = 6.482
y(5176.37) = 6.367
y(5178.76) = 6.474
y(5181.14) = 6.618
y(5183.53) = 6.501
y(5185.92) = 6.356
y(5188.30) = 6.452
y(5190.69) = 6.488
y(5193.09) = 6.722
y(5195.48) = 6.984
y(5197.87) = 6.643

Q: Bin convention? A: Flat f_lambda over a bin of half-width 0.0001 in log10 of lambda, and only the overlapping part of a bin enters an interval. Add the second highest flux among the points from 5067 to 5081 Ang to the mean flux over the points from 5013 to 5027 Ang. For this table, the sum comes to 14.1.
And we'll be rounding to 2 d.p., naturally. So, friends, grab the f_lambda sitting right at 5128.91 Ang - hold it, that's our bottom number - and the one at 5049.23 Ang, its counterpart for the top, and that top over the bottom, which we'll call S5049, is 1.25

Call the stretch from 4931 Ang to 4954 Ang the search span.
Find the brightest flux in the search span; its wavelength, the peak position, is 4936.57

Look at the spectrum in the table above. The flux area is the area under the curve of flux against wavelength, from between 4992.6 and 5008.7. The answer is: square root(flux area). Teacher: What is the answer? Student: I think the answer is 10.8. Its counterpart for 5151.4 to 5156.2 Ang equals 5.5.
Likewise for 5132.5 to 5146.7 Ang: 9.4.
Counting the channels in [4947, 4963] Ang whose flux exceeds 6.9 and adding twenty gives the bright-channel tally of 23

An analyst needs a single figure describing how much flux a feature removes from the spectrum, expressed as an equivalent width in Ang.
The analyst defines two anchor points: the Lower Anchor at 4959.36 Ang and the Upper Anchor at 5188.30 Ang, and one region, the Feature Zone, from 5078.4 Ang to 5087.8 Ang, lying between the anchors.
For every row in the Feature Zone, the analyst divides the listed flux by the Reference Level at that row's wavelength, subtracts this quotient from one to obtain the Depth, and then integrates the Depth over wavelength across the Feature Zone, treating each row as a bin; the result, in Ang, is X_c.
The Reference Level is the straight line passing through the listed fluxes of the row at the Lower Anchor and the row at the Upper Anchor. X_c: -0.35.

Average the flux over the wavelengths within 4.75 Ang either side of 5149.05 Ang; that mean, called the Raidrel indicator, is 6.5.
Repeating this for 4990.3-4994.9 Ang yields 7.2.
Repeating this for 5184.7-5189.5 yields 6.4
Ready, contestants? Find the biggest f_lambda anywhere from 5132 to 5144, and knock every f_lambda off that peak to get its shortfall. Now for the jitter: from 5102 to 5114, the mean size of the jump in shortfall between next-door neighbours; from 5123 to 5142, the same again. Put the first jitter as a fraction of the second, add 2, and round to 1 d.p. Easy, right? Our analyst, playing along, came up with 2.0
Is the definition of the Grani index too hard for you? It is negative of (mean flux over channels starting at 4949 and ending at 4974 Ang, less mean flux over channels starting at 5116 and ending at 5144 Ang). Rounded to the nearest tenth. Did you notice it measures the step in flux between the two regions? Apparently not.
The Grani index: 1.1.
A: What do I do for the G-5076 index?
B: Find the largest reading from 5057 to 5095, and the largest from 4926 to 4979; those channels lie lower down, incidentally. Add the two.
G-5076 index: 14.7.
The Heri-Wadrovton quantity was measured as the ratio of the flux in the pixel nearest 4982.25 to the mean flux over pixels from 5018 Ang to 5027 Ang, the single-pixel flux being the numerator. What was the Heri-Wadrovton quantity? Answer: 0.99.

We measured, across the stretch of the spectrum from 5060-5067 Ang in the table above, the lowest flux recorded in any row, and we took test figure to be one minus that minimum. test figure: -5.9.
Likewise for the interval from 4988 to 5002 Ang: -6.1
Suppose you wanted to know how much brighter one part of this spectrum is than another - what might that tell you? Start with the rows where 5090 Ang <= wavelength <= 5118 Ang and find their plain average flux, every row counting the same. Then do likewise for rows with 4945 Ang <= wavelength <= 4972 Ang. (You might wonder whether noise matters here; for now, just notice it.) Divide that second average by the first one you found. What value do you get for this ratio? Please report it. 1.08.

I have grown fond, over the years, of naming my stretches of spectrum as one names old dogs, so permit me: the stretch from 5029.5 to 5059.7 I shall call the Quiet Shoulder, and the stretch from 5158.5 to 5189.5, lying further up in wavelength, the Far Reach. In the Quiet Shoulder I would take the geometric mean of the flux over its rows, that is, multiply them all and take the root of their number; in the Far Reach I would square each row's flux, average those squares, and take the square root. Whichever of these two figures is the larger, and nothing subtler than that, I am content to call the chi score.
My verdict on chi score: 7.05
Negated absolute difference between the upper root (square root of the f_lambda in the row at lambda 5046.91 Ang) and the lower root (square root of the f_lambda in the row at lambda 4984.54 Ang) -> -0.03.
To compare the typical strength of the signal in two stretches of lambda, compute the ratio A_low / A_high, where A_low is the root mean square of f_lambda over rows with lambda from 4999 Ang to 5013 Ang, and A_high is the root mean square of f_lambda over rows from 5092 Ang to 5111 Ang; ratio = 1.07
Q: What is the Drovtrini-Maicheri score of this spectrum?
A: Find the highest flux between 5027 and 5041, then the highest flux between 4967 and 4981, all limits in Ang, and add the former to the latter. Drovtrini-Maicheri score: 14.5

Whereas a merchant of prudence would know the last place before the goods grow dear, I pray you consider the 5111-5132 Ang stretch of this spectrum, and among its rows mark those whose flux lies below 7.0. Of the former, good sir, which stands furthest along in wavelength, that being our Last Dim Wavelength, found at 5131.28 Ang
